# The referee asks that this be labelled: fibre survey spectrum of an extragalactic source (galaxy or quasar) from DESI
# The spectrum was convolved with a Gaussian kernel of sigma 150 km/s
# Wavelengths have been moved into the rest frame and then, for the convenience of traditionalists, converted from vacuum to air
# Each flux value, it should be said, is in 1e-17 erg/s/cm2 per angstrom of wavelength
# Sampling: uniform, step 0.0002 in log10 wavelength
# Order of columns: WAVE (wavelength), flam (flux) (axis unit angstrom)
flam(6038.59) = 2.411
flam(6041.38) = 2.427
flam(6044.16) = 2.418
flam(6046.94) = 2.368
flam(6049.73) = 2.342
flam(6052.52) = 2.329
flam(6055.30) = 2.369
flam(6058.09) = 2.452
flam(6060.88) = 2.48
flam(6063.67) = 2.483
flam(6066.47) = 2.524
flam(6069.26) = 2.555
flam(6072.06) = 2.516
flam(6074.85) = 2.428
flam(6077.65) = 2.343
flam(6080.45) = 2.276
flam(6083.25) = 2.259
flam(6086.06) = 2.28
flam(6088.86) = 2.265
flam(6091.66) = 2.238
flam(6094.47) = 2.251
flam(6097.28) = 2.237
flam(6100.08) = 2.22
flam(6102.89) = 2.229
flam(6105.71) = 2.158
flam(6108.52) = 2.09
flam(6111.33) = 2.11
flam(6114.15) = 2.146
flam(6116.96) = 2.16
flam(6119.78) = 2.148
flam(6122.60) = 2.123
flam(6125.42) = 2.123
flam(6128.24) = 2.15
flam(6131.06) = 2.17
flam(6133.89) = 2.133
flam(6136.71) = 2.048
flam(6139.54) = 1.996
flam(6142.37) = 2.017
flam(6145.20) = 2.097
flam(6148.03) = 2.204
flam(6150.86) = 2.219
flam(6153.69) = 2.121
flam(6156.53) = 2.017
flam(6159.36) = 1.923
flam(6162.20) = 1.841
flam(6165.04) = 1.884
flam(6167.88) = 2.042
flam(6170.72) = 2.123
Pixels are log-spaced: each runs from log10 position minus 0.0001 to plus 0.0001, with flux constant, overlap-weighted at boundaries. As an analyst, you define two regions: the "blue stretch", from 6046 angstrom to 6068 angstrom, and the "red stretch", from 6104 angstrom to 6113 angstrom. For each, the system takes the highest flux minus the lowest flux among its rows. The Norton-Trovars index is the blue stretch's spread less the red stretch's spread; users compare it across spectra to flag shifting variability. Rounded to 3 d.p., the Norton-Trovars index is 0.127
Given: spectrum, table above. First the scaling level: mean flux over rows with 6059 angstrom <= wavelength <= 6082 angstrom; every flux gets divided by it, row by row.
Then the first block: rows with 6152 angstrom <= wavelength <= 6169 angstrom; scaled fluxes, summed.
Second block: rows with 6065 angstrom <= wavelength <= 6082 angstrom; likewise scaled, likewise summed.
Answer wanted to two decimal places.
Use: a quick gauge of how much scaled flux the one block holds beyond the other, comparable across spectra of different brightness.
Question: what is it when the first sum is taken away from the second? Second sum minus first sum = 1.15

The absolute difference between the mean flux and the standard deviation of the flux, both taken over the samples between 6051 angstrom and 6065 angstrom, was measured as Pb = 2.4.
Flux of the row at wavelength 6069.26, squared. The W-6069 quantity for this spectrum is 6.5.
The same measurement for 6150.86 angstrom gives 4.9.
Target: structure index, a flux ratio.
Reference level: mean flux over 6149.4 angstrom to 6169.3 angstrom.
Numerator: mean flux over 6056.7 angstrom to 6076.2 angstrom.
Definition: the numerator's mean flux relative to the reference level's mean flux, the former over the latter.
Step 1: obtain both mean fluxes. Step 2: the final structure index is 1.24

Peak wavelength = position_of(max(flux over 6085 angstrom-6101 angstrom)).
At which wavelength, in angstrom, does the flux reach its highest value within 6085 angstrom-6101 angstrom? 6086.06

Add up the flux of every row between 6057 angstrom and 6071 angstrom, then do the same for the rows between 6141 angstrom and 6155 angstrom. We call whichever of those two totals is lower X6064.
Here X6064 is 10.7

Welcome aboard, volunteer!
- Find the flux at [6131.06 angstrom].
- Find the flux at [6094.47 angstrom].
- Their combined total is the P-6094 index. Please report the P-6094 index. 4.4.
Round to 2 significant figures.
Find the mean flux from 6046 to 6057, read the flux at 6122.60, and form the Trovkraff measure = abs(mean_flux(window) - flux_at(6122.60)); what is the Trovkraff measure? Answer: 0.23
